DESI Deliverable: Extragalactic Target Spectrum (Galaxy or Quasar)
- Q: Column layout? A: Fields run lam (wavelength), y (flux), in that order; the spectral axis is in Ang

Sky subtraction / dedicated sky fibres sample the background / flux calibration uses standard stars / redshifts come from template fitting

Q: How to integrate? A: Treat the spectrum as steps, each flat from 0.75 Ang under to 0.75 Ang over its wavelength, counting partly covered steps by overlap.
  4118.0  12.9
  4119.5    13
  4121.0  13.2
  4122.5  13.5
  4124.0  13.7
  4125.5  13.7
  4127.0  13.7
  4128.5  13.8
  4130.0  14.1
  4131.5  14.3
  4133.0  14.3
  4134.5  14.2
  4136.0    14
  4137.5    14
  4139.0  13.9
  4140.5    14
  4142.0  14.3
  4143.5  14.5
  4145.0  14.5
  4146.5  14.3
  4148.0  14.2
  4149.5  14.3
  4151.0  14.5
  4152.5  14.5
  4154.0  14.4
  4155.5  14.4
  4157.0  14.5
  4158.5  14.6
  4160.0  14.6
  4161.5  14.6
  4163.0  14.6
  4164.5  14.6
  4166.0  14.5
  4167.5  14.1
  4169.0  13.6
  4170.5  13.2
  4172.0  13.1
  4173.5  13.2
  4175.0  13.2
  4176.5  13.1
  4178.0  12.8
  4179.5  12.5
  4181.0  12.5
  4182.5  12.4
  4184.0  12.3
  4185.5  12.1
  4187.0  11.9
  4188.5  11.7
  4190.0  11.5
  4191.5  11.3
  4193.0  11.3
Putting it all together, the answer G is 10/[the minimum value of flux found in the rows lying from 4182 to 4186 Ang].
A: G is 0.826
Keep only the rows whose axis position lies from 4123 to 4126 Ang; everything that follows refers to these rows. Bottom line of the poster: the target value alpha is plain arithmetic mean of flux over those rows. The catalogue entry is 13.7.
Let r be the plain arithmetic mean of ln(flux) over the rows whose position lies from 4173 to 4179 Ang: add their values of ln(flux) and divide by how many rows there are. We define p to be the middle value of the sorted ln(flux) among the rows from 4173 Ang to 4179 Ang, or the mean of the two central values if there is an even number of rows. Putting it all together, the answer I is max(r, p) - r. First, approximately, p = 2.58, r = 2.57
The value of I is 0.006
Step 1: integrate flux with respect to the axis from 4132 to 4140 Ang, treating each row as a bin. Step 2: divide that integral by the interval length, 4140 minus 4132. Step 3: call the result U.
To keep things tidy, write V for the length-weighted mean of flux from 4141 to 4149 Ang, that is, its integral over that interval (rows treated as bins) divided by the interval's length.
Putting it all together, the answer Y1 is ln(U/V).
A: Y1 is -0.018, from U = 14.1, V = 14.3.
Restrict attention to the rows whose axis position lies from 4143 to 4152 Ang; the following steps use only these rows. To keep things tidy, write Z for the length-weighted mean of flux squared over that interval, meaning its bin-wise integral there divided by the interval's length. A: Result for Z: 207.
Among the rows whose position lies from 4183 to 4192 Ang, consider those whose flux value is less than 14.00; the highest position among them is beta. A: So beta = 4191.5 Ang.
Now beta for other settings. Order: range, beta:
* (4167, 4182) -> 4181.0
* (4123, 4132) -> 4128.5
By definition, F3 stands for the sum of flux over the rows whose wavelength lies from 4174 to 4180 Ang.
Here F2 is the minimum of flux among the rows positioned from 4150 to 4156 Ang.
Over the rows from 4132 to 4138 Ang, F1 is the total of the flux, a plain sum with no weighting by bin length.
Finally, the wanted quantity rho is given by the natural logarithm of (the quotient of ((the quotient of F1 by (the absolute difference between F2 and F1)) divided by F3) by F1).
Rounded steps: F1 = 56.5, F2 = 14.4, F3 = 51.6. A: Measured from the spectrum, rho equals -7.68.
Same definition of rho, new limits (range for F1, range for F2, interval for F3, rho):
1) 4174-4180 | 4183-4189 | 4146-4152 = -7.73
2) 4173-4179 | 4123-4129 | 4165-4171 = -7.67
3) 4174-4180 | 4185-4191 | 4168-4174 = -7.66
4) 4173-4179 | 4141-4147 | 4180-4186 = -7.54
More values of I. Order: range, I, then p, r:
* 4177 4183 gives 0.000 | 2.53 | 2.53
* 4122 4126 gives 0.005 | 2.62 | 2.61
